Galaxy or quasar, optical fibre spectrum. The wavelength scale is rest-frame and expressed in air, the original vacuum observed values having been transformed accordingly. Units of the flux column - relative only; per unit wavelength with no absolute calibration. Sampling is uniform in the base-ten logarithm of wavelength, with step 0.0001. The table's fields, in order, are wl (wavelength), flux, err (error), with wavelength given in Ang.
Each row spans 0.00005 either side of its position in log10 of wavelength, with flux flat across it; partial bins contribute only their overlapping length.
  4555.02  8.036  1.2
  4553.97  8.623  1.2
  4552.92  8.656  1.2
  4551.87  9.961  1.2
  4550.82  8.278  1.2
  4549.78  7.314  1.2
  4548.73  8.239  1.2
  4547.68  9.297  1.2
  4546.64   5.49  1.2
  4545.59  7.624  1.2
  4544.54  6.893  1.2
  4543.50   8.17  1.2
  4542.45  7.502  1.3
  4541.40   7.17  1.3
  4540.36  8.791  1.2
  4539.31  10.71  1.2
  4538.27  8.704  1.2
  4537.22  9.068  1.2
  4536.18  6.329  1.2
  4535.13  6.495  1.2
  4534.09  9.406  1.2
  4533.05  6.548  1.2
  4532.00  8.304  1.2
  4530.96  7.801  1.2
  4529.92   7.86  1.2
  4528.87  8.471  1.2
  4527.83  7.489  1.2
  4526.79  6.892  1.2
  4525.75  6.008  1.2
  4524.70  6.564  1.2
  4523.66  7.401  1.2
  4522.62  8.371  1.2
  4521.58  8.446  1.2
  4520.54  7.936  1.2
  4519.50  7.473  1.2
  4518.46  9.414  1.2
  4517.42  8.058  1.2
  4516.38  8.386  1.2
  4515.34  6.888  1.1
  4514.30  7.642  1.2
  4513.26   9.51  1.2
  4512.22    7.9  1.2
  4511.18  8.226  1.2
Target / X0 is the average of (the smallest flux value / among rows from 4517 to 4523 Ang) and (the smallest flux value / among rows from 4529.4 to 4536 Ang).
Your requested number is 7.0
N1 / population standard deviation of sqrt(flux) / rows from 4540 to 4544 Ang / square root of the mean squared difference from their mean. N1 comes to 0.11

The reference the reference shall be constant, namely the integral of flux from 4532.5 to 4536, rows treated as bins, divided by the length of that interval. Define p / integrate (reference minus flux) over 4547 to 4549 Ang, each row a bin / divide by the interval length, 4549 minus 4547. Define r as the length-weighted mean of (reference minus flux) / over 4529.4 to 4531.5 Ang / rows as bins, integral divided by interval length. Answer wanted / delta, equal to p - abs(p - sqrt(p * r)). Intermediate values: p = -1.2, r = -0.5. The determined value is -3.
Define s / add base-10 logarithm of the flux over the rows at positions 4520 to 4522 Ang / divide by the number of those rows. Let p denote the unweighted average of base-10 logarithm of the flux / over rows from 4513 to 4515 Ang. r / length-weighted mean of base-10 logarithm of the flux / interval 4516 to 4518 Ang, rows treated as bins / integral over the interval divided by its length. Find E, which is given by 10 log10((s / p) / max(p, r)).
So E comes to 0.23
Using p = 0.93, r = 0.92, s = 0.913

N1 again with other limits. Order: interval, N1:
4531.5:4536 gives 0.22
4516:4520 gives 0.12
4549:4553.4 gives 0.16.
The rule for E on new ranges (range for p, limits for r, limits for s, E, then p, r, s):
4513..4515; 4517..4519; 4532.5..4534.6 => 0.09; 0.93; 0.94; 0.895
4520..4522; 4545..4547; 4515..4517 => 0.24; 0.91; 0.81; 0.881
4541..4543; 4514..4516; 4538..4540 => 1.19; 0.87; 0.86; 0.985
